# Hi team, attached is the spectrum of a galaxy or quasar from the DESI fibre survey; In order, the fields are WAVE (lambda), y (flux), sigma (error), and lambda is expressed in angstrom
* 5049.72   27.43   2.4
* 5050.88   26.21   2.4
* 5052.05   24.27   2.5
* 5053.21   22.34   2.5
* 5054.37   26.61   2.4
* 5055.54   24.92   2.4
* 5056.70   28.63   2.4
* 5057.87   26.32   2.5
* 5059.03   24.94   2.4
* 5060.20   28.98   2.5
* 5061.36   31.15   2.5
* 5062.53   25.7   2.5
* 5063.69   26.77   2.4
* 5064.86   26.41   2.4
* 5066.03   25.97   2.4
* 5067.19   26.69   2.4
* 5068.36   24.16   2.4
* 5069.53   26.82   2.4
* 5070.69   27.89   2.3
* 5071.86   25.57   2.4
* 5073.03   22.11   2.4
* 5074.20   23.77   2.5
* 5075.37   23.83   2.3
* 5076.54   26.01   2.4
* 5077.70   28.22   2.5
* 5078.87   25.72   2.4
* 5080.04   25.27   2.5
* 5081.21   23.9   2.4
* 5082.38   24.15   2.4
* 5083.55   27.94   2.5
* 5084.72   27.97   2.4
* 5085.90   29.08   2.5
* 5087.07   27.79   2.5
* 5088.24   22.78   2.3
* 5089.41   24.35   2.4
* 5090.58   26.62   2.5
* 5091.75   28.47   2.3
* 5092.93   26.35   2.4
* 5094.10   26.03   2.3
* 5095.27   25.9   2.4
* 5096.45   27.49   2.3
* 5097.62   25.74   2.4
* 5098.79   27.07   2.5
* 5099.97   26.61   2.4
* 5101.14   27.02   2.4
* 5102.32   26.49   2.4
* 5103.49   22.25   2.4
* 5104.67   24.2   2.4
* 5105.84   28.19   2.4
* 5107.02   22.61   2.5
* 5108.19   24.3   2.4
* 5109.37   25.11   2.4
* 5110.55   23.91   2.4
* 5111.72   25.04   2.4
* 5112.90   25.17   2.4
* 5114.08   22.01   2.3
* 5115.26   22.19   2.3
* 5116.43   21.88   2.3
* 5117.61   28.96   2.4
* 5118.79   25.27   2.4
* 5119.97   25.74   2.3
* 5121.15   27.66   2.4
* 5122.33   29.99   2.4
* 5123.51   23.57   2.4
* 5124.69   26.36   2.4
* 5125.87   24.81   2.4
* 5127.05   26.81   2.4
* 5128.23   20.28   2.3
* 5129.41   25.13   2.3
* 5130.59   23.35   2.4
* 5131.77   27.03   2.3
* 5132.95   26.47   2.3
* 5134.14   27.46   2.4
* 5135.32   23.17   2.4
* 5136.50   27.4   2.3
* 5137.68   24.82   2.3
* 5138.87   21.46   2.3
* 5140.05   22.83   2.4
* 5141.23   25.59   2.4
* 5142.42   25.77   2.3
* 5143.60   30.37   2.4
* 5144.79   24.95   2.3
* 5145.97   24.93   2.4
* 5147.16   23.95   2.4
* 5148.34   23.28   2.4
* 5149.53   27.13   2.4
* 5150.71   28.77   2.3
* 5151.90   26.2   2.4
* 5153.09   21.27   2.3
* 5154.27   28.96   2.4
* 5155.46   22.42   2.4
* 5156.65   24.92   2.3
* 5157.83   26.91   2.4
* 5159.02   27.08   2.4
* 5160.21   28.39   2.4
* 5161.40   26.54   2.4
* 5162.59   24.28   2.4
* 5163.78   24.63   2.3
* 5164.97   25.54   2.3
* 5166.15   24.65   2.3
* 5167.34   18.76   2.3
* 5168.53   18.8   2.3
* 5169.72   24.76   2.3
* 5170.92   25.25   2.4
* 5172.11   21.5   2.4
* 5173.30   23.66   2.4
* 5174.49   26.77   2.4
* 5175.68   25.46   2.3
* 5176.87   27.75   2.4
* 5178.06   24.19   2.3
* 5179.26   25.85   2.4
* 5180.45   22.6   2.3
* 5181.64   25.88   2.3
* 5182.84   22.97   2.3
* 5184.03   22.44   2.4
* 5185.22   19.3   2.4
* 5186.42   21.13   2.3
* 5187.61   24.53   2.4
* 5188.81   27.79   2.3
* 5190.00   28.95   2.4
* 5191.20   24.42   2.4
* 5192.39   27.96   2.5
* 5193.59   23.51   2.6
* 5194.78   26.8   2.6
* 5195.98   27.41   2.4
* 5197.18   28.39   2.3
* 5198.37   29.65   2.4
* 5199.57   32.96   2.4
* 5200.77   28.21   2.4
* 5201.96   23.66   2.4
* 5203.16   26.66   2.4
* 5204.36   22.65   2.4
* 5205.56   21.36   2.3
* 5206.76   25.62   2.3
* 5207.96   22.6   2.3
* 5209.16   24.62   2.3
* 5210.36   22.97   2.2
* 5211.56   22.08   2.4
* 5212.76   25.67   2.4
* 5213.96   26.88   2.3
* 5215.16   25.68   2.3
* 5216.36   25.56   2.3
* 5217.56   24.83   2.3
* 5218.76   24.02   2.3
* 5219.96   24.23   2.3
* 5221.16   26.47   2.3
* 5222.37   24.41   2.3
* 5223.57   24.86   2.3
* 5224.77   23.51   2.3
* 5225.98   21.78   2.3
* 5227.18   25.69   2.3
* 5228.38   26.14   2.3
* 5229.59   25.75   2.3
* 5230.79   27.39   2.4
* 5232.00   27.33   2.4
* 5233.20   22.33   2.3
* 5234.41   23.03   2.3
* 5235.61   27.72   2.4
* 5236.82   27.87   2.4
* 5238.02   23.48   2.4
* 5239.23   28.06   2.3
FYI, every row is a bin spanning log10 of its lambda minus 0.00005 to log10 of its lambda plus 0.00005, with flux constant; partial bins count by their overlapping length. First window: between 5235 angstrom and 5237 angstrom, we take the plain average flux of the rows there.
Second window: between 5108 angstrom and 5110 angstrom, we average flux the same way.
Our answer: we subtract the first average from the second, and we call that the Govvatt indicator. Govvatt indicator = -3.1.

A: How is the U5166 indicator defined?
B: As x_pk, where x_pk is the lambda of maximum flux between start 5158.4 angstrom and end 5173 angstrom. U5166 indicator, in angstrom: 5160.21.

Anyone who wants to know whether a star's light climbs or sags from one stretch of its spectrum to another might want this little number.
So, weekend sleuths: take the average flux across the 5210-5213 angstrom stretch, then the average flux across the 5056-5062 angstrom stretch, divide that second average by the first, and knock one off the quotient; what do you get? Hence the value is 0.19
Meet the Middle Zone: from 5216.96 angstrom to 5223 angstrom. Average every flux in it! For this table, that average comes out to 24.8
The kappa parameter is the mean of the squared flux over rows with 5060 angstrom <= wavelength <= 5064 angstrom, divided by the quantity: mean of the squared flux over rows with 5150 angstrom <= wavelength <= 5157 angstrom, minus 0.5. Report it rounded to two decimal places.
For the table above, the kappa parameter 1.22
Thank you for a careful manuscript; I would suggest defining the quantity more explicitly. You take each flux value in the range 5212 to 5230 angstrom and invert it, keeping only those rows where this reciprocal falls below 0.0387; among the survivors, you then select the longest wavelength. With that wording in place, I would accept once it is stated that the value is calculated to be 5228.38 angstrom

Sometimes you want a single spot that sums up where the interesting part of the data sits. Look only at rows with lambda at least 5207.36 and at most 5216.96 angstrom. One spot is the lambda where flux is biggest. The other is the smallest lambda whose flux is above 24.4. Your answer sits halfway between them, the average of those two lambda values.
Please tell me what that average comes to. 5211.6 angstrom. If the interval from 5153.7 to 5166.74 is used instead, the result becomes 5154.3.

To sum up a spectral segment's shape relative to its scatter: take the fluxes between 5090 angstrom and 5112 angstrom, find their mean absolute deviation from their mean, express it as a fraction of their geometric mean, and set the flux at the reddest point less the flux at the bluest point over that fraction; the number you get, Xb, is -30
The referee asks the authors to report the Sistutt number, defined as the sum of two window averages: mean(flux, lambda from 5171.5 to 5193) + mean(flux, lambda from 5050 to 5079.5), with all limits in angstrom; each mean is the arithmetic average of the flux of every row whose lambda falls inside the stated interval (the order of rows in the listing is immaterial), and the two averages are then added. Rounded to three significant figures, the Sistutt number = 50.6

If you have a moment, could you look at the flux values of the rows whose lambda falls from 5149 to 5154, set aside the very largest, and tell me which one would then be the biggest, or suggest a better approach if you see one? 27.13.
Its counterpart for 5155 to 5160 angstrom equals 26.91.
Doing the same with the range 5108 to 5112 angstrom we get 25.04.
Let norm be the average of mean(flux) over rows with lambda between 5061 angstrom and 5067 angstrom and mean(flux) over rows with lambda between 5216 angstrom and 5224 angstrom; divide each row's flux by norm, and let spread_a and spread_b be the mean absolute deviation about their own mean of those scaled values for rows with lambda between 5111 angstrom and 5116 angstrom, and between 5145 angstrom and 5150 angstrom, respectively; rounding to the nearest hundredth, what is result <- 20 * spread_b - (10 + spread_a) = -9.13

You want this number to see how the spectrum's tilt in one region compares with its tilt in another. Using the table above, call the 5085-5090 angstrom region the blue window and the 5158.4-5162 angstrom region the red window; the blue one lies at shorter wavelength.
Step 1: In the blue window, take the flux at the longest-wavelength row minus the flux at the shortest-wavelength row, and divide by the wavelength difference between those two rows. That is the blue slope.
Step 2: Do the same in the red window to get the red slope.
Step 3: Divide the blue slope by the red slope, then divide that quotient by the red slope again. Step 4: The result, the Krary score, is -26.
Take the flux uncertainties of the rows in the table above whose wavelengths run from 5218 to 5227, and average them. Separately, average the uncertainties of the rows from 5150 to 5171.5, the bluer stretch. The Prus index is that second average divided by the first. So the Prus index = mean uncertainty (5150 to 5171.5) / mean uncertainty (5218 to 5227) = 1.02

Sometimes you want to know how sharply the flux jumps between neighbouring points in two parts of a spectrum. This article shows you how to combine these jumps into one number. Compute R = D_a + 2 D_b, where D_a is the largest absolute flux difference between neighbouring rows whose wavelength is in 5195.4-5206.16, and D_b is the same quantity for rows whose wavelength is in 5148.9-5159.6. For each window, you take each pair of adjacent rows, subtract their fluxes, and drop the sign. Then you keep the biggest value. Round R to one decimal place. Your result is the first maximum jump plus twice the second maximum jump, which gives 20.1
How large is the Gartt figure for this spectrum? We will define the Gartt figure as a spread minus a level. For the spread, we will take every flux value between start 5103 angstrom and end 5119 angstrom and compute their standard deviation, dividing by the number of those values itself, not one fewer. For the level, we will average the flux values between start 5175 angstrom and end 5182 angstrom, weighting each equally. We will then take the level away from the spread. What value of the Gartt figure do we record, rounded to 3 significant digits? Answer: -23.2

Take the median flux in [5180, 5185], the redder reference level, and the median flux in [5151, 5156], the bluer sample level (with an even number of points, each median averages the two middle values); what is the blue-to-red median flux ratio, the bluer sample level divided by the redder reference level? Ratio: 1.07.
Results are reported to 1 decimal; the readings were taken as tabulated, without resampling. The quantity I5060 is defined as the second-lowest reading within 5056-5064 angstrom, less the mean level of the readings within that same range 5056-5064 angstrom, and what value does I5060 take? -1.8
